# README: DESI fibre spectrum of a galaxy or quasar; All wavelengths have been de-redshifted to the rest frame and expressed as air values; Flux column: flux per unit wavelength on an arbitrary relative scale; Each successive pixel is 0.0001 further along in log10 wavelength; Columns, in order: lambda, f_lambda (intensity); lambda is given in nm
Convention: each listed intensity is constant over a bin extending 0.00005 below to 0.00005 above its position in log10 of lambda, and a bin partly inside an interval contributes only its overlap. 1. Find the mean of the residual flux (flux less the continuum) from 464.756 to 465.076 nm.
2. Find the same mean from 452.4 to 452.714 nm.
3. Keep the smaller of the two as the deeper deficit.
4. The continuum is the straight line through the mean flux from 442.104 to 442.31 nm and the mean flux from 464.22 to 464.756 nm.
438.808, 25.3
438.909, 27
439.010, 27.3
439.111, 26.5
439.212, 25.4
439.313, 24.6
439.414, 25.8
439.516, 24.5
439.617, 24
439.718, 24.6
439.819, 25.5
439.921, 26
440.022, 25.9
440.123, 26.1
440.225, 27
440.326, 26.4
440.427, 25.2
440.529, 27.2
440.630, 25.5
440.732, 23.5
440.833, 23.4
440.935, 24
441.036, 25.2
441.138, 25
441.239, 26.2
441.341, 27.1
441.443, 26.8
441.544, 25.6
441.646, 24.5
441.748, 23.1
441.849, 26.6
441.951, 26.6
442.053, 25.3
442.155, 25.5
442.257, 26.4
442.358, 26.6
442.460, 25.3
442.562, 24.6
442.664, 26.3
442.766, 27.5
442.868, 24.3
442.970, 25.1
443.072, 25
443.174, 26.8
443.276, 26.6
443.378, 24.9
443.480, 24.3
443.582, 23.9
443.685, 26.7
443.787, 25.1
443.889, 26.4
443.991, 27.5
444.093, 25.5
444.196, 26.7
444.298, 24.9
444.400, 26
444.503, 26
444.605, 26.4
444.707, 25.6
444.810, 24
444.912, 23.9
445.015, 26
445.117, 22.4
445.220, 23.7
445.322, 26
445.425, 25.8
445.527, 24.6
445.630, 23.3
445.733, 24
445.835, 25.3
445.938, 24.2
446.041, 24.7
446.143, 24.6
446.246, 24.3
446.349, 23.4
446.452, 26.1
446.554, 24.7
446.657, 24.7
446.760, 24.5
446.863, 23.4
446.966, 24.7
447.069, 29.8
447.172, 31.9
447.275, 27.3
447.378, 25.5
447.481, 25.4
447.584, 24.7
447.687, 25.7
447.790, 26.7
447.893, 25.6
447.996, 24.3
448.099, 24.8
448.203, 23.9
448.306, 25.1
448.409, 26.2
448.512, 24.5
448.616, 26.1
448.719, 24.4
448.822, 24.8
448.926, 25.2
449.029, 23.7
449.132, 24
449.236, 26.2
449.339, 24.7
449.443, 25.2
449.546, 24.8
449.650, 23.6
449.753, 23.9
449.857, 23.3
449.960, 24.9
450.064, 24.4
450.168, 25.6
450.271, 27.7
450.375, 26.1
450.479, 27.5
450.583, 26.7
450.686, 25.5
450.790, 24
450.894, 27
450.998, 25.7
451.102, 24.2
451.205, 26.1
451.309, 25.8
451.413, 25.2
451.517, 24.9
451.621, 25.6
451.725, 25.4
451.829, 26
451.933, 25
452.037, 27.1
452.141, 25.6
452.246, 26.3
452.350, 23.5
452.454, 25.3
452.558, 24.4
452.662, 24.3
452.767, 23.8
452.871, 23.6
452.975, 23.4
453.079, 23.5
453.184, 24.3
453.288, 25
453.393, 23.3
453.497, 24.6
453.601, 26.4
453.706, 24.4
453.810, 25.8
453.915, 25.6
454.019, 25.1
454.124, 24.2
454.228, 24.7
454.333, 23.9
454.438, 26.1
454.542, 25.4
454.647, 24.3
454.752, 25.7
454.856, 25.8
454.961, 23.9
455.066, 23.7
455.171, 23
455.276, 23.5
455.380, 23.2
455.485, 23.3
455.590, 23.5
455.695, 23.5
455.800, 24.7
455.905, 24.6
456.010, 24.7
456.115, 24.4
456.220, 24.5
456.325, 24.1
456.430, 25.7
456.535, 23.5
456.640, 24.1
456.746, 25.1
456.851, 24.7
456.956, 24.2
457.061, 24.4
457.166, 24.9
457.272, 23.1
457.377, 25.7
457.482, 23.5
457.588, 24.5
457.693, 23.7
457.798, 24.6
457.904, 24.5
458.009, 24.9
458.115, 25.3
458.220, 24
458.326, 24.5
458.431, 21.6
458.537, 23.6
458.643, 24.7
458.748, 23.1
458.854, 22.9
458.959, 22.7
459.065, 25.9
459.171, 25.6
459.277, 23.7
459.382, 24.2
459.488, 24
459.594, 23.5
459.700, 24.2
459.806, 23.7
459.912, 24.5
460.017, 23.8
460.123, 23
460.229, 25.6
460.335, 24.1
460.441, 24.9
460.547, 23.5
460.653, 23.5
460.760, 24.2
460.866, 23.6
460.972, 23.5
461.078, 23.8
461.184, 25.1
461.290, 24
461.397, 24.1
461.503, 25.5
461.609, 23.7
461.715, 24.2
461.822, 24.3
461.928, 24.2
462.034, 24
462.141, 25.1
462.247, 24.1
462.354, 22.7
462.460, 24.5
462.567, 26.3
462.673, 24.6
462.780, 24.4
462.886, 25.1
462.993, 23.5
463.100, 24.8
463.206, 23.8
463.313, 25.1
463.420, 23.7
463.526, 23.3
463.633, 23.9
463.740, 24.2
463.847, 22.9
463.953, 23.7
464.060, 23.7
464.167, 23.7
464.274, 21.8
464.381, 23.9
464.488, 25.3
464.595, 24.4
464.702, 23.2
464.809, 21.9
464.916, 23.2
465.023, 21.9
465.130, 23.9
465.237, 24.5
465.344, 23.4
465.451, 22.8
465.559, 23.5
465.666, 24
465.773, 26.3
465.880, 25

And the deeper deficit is -1.3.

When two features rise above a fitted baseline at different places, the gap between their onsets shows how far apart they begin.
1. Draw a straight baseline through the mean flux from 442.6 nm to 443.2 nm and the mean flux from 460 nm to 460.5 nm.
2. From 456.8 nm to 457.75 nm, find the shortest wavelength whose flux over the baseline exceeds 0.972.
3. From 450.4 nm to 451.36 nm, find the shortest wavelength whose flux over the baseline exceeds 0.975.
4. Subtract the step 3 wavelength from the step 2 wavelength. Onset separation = 6.37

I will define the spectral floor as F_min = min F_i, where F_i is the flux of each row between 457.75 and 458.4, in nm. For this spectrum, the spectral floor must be 24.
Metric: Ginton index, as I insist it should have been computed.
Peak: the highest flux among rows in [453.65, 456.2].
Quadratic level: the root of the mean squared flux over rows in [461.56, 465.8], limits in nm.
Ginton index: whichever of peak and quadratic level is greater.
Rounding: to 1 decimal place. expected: 26.1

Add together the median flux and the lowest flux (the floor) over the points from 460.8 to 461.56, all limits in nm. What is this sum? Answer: 47.5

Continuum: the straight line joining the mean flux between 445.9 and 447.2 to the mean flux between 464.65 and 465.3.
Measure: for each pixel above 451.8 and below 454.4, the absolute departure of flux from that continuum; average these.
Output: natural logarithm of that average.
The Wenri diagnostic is -0.17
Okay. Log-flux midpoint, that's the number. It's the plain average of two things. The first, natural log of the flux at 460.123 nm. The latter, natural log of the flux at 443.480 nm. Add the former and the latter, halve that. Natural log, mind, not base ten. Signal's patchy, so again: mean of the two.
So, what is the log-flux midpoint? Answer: 3.163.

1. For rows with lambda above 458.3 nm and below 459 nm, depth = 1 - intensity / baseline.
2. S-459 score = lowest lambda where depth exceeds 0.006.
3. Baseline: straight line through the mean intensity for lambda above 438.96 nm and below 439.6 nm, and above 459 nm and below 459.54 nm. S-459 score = 458.326 nm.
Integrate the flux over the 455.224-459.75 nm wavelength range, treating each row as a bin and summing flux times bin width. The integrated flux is 109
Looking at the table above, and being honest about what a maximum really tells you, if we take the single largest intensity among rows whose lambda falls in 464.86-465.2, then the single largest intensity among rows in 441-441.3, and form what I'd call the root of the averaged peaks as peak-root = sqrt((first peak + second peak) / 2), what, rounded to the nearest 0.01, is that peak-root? 5.00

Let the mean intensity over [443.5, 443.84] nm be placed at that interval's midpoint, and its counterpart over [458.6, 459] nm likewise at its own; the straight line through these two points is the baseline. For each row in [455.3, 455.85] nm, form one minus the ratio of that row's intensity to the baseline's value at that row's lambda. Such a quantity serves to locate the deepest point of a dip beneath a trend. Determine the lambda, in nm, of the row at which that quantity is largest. 455.380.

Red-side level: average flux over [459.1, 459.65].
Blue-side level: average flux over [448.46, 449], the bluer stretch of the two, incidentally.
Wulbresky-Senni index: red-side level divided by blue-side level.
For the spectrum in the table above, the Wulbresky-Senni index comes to 0.97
